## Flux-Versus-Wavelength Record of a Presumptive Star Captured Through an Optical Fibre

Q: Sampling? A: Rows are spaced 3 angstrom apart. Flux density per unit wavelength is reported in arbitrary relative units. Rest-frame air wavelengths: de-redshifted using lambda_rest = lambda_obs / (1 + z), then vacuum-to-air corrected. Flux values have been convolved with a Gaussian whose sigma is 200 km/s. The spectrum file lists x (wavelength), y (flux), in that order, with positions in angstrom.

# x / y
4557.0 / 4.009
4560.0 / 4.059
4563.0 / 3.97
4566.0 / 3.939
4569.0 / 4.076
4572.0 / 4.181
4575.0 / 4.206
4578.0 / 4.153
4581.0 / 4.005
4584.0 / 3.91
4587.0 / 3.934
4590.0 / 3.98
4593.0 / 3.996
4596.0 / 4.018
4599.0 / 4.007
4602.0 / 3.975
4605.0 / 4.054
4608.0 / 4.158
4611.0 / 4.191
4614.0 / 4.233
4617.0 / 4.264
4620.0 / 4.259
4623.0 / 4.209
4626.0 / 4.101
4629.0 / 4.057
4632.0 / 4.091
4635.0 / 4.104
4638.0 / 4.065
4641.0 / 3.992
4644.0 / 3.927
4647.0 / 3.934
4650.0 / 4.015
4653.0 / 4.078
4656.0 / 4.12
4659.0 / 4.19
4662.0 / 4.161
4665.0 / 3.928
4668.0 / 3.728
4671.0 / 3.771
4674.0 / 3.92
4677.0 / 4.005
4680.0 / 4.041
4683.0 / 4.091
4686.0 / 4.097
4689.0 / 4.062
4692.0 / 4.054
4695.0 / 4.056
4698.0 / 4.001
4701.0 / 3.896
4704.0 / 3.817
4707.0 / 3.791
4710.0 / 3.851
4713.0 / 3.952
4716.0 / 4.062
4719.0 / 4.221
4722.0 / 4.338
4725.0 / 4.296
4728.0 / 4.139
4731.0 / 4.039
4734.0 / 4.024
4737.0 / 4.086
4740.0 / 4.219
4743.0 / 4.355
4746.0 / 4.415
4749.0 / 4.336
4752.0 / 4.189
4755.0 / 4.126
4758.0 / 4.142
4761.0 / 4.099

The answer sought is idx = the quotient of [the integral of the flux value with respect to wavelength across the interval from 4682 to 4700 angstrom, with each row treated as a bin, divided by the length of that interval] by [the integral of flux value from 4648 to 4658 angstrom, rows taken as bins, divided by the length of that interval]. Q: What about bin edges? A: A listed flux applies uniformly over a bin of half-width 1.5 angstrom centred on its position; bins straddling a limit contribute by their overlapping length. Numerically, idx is 1.00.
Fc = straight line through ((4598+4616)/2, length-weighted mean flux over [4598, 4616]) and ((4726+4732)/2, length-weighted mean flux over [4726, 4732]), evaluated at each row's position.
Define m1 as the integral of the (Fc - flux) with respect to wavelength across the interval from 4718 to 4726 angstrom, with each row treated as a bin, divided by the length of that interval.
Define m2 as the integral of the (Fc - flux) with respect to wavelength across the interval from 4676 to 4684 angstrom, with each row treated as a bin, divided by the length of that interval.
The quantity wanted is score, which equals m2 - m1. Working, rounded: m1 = -0.18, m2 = 0.065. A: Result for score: 0.243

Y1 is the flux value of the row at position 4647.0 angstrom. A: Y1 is 3.934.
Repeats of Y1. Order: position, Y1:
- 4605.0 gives 4.054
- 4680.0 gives 4.041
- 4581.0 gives 4.005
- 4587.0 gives 3.934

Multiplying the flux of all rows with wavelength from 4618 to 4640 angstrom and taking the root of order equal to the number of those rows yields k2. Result 4.13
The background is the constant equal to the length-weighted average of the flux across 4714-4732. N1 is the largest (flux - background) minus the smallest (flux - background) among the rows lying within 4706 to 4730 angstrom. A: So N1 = 0.55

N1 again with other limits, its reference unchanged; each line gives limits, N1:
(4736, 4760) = 0.33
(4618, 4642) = 0.27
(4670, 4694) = 0.33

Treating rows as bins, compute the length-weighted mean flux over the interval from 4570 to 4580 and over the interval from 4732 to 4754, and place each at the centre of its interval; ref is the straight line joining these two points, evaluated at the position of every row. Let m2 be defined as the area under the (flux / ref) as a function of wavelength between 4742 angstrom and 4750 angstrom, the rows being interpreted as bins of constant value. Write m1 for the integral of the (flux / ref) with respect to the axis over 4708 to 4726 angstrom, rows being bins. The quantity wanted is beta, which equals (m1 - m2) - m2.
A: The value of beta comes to 1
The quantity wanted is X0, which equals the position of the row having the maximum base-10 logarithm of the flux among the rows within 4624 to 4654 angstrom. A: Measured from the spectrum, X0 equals 4635.0 angstrom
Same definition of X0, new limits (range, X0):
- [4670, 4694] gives 4686.0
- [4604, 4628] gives 4617.0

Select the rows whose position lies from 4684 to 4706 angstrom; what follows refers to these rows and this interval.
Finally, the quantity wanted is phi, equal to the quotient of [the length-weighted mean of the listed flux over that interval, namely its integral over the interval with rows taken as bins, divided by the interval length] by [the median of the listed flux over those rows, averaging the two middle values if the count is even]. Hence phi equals 0.99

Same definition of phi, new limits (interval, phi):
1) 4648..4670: 0.99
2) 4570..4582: 0.99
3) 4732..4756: 1.00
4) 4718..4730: 1.00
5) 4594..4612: 1.01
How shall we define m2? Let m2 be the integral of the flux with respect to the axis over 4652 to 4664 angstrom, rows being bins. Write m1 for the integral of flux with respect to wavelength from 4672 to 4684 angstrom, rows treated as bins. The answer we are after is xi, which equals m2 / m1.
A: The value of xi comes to 1.03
